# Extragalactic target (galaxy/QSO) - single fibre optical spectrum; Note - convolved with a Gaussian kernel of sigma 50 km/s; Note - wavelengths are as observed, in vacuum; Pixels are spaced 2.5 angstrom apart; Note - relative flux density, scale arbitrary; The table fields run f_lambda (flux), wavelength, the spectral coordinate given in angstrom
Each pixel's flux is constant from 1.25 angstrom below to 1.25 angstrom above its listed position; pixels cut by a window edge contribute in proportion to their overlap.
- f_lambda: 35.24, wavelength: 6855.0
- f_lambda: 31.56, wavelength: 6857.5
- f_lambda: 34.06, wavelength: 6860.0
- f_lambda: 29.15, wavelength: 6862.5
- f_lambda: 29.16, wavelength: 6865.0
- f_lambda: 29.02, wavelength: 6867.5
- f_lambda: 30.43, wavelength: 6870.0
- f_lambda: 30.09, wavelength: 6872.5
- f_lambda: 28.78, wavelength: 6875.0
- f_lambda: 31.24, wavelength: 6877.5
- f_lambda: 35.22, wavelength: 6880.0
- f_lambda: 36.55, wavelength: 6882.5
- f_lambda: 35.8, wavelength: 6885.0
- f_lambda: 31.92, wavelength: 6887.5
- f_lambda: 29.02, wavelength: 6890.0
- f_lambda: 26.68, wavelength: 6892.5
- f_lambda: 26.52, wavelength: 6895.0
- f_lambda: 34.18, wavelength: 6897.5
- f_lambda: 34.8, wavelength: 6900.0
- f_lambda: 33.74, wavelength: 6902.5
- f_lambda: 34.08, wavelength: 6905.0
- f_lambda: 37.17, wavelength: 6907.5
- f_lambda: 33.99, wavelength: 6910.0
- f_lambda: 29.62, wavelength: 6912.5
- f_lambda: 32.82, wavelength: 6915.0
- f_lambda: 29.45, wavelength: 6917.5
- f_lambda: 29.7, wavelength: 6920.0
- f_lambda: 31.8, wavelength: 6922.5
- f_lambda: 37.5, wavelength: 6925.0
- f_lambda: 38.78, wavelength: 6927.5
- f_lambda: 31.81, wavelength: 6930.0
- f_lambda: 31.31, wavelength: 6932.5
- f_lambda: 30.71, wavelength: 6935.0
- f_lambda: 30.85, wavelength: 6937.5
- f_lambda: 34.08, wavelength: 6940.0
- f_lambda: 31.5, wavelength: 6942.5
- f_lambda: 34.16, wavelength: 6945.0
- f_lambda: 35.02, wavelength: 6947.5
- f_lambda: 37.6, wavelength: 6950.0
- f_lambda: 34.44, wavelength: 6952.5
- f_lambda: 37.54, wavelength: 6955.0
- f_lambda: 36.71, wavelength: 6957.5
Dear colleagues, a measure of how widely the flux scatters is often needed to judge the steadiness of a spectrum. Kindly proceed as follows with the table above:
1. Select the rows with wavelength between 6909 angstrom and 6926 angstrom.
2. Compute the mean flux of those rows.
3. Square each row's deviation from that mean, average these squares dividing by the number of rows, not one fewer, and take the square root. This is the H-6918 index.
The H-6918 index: 2.7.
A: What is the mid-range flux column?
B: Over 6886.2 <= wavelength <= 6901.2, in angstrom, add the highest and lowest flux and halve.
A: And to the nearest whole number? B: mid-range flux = 31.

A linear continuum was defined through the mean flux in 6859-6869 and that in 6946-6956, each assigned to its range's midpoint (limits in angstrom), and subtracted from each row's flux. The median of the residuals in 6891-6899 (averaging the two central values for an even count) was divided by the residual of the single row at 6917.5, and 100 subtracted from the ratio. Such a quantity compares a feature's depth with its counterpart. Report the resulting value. -99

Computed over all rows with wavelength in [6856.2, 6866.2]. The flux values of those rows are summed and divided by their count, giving 31.0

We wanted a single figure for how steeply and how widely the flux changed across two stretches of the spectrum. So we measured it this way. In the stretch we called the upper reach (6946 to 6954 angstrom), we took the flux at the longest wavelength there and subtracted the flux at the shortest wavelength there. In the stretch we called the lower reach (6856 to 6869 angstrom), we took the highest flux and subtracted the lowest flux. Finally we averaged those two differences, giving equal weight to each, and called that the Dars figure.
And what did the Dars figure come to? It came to 2.2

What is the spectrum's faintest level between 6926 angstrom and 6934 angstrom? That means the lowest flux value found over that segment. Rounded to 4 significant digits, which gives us 31.31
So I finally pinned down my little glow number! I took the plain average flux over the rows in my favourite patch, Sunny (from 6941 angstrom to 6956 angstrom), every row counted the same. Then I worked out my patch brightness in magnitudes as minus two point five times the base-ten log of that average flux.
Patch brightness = -3.86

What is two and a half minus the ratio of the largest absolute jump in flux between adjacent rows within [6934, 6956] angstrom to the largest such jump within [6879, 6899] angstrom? 2.08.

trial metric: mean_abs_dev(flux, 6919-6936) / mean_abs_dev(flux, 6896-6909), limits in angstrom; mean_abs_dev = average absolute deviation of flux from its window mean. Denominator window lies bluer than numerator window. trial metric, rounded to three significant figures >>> 3.03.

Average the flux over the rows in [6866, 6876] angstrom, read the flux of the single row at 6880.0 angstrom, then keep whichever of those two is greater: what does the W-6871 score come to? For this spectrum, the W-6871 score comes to 35.2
